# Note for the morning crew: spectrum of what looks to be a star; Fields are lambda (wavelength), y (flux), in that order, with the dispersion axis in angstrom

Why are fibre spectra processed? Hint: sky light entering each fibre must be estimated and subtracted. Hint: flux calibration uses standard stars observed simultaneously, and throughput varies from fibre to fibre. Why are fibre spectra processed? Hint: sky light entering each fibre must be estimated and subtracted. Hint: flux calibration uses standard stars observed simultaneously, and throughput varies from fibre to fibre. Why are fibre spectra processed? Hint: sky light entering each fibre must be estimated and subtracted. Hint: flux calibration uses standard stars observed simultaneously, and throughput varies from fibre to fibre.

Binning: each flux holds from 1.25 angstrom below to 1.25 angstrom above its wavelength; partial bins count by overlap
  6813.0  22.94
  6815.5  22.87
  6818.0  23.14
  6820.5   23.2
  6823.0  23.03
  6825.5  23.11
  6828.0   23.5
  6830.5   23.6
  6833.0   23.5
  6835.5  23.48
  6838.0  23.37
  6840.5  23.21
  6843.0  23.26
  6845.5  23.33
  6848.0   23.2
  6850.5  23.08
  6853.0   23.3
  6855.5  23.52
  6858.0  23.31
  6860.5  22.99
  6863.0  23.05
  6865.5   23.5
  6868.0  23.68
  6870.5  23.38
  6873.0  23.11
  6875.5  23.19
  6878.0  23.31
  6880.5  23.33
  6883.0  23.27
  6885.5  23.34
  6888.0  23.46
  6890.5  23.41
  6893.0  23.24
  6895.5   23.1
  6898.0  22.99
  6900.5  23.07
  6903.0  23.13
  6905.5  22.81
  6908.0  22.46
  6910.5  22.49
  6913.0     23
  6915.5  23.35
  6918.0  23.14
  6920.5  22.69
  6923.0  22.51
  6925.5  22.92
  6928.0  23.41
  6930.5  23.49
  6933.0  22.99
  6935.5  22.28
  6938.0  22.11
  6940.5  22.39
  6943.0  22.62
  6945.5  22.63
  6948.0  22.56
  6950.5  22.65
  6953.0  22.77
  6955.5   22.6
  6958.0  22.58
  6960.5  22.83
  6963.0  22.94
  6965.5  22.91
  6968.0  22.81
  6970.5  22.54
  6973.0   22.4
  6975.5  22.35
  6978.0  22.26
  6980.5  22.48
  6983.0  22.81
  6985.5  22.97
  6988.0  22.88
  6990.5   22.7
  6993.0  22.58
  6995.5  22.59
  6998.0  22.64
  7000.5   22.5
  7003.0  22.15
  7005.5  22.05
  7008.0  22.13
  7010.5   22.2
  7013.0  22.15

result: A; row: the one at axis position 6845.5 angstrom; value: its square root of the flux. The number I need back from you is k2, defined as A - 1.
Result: 3.83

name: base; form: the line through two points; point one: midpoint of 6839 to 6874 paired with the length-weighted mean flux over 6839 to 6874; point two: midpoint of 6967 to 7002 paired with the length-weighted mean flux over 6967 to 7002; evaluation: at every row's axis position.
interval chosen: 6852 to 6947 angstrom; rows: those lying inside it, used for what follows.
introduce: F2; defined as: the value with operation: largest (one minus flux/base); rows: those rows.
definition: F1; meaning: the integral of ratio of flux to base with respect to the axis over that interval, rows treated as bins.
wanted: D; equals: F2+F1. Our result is 95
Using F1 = 95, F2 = 0.032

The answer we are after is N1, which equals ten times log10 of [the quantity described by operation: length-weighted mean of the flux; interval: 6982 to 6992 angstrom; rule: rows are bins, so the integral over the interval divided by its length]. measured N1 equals 13.6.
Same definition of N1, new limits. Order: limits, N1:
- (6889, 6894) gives 13.7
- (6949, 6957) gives 13.6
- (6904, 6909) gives 13.6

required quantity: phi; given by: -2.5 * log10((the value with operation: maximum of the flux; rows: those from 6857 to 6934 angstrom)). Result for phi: -3.44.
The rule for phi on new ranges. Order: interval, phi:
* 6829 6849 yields -3.43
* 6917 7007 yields -3.43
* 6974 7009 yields -3.40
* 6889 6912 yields -3.42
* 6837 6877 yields -3.44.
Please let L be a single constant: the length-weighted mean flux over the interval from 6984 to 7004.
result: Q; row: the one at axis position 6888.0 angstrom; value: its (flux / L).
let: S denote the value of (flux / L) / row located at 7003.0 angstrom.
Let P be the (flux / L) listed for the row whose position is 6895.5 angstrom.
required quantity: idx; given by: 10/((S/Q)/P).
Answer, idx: 10.8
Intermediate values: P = 1.02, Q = 1.04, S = 0.979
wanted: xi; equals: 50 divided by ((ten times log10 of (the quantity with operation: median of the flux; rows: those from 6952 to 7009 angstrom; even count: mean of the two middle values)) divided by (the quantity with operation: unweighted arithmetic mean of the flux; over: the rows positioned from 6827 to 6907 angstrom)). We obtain 86.0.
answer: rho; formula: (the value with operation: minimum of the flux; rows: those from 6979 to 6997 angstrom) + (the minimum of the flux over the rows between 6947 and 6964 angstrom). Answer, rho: 45.0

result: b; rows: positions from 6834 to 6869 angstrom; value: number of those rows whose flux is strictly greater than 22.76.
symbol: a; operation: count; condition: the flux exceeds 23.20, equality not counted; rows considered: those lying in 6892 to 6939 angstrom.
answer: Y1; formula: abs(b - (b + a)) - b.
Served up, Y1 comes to -10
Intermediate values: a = 4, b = 14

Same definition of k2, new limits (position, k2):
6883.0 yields 3.82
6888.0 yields 3.84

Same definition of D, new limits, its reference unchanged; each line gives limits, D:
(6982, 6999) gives 17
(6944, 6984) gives 40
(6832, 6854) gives 22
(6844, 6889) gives 45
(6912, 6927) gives 15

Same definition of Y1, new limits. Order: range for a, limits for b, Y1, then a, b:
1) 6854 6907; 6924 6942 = 8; 12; 4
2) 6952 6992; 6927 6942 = -3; 0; 3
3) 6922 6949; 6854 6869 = -4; 2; 6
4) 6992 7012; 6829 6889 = -24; 0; 24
